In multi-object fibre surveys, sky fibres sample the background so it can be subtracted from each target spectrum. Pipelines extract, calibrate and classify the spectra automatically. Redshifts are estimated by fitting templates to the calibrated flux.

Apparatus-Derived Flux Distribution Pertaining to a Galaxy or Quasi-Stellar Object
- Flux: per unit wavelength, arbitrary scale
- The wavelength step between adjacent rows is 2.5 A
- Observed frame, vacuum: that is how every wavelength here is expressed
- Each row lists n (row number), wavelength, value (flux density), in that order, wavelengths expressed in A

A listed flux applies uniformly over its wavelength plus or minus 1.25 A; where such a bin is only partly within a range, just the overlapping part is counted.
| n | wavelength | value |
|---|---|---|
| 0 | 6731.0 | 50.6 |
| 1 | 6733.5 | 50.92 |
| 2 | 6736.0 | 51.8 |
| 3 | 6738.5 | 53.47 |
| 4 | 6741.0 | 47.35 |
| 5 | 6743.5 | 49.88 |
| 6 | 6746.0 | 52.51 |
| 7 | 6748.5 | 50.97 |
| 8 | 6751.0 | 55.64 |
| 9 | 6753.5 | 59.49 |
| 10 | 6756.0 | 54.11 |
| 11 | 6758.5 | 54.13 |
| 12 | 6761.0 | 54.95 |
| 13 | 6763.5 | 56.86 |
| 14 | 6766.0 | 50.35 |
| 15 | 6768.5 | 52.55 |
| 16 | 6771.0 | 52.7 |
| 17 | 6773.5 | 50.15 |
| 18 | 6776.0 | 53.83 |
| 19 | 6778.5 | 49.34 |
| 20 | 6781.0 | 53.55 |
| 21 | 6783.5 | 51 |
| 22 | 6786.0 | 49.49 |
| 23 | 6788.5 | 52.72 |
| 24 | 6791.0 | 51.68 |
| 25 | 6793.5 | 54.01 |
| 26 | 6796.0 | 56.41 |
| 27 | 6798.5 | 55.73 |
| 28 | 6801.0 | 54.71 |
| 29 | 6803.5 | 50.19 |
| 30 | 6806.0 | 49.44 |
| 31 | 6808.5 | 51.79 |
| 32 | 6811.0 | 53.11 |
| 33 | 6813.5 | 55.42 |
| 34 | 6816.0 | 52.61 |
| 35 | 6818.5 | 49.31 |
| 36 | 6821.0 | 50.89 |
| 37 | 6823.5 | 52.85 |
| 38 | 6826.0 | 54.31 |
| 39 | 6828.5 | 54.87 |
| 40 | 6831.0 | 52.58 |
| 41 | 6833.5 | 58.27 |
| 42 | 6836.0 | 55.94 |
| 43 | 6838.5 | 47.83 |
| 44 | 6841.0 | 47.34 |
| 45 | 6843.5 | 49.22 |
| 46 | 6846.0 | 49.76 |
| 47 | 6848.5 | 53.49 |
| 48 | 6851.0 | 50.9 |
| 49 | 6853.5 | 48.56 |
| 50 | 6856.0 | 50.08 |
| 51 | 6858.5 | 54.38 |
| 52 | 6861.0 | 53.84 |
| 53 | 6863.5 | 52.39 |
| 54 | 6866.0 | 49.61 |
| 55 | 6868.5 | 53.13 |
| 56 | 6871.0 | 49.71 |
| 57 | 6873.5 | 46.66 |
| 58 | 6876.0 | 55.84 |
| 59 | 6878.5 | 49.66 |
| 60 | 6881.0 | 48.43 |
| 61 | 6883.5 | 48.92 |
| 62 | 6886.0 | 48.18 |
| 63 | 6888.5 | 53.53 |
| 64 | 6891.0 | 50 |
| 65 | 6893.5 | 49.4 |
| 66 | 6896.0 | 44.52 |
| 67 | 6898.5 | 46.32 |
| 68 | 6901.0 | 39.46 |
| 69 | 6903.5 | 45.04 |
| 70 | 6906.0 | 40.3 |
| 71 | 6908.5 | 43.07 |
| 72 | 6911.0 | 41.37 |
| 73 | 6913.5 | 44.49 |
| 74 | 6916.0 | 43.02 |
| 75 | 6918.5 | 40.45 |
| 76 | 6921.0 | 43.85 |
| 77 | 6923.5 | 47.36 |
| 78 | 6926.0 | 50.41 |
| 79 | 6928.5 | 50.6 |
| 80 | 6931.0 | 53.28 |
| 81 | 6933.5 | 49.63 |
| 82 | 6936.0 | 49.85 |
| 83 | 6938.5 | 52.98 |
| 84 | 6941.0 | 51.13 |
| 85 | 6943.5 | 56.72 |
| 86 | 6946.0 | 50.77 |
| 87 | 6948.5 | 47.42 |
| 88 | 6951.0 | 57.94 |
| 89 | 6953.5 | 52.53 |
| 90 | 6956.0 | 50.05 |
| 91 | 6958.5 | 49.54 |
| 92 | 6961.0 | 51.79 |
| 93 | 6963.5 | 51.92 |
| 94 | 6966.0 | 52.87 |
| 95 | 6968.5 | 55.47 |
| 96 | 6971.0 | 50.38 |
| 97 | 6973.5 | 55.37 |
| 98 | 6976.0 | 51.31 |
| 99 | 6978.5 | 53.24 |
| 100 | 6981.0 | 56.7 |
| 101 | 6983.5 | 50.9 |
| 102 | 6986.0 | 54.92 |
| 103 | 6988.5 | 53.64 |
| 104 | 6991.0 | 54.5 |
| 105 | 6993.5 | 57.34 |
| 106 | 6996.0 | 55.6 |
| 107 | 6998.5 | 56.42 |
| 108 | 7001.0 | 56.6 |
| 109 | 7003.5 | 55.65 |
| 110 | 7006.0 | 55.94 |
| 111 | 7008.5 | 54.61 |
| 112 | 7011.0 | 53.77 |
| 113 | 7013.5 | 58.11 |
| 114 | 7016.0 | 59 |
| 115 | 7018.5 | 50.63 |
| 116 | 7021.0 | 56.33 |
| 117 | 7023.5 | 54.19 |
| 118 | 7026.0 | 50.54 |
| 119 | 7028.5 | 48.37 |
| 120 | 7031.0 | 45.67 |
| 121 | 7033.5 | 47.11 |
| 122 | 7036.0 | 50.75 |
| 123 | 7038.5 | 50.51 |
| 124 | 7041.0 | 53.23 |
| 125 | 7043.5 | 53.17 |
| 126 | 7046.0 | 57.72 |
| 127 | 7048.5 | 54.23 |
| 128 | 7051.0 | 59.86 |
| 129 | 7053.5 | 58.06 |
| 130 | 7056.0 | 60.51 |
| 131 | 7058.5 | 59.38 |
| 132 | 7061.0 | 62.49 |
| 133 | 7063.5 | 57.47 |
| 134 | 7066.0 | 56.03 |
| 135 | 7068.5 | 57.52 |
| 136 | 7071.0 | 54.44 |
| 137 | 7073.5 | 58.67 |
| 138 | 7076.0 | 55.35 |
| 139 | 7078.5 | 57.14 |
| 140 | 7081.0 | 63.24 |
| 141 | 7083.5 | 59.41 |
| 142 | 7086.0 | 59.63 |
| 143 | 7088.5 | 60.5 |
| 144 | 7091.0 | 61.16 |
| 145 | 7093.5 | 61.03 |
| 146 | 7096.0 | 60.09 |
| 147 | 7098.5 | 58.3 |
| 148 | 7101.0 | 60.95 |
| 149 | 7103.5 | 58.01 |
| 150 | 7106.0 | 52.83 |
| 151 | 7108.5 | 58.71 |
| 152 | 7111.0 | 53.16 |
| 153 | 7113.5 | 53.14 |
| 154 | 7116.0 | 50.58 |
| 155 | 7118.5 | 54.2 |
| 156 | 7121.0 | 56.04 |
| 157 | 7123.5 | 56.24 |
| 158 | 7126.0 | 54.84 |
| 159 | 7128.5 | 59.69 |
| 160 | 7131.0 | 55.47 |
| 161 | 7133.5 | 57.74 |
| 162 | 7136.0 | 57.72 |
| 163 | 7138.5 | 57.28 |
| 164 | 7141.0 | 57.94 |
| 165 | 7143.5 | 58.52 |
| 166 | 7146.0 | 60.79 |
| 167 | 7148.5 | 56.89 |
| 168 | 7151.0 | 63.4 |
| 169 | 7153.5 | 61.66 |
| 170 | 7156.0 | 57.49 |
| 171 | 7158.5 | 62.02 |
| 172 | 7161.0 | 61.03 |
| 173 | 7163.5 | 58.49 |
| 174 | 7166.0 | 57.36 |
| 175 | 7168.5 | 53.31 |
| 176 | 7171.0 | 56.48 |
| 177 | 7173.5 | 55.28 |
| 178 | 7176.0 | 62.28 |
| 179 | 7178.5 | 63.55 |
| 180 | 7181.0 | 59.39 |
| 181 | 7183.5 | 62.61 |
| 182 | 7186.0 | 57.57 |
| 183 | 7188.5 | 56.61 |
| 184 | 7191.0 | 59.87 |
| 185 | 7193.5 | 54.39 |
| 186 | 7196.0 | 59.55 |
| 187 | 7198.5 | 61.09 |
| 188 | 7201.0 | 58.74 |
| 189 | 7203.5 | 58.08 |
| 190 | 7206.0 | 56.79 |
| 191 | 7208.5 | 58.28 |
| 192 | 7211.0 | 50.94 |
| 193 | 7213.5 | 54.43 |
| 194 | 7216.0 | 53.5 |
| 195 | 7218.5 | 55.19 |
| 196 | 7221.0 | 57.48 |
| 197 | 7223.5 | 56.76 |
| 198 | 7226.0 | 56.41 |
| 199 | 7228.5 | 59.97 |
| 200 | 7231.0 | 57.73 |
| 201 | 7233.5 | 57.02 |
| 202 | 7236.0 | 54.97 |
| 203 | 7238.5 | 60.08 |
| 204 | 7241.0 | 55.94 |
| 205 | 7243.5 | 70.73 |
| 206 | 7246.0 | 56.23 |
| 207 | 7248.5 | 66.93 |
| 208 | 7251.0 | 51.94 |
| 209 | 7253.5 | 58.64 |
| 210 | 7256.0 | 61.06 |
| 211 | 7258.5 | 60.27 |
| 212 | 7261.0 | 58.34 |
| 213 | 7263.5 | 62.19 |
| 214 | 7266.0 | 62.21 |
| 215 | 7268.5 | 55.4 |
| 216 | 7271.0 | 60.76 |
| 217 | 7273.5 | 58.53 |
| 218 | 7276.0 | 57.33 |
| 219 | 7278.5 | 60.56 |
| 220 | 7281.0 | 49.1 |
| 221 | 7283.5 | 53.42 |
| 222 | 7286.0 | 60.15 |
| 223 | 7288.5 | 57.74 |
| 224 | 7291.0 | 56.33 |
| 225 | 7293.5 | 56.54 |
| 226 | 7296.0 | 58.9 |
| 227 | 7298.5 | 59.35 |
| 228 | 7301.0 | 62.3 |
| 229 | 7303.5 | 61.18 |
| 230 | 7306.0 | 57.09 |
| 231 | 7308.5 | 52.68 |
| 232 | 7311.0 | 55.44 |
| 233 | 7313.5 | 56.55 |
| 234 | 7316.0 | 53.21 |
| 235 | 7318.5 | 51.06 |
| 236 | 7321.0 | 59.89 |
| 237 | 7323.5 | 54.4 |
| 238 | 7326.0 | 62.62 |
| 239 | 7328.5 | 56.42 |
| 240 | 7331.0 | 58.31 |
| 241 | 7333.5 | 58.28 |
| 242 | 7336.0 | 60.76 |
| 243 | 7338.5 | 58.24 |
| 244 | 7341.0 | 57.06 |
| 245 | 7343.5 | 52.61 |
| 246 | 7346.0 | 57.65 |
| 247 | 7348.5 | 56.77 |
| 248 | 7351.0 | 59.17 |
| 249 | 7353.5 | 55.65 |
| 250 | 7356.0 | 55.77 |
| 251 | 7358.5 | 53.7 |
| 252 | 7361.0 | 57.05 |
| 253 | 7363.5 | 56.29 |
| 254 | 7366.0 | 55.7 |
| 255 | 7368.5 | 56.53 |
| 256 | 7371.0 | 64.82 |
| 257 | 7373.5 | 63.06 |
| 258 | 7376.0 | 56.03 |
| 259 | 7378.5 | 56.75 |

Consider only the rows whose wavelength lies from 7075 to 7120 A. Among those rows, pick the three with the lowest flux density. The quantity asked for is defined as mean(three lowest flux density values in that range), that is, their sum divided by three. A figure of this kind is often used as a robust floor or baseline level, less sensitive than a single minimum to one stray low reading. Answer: 52.2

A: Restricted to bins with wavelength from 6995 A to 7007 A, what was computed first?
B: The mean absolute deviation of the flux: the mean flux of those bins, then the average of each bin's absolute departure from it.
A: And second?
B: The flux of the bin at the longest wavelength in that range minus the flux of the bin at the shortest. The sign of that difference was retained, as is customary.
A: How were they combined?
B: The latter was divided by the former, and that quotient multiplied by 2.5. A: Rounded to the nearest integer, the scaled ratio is 2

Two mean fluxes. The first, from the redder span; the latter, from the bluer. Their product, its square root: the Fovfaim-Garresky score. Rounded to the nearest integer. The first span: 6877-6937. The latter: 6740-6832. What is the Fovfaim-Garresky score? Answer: 50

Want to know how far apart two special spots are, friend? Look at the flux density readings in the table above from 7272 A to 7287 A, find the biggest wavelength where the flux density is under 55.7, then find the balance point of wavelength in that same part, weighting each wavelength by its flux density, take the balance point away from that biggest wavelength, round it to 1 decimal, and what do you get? 3.8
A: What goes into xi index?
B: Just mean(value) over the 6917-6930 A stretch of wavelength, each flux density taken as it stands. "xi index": 47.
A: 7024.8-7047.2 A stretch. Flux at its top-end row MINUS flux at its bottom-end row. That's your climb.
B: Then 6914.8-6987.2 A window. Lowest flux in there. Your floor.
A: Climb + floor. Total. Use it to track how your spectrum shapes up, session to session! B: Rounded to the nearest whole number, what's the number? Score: 48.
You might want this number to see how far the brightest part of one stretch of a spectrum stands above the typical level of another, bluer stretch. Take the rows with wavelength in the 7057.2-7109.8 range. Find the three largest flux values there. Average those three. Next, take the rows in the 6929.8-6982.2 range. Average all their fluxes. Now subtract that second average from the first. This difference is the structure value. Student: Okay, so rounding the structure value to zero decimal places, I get 10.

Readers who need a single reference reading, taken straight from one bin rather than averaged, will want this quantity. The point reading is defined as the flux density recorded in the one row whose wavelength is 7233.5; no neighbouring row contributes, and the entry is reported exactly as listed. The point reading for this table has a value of 57.02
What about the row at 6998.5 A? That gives 56.42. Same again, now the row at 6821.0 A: 50.89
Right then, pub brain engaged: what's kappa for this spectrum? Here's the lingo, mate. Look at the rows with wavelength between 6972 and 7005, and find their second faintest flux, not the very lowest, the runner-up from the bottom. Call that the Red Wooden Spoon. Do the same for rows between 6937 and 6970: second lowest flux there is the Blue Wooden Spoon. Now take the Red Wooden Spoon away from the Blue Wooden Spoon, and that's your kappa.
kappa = -2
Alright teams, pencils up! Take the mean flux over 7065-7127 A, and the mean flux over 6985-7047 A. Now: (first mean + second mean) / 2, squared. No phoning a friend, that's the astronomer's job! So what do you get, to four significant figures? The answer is 3081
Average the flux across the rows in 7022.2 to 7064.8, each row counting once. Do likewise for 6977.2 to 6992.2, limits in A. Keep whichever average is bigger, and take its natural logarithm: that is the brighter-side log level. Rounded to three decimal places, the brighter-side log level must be 3.995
